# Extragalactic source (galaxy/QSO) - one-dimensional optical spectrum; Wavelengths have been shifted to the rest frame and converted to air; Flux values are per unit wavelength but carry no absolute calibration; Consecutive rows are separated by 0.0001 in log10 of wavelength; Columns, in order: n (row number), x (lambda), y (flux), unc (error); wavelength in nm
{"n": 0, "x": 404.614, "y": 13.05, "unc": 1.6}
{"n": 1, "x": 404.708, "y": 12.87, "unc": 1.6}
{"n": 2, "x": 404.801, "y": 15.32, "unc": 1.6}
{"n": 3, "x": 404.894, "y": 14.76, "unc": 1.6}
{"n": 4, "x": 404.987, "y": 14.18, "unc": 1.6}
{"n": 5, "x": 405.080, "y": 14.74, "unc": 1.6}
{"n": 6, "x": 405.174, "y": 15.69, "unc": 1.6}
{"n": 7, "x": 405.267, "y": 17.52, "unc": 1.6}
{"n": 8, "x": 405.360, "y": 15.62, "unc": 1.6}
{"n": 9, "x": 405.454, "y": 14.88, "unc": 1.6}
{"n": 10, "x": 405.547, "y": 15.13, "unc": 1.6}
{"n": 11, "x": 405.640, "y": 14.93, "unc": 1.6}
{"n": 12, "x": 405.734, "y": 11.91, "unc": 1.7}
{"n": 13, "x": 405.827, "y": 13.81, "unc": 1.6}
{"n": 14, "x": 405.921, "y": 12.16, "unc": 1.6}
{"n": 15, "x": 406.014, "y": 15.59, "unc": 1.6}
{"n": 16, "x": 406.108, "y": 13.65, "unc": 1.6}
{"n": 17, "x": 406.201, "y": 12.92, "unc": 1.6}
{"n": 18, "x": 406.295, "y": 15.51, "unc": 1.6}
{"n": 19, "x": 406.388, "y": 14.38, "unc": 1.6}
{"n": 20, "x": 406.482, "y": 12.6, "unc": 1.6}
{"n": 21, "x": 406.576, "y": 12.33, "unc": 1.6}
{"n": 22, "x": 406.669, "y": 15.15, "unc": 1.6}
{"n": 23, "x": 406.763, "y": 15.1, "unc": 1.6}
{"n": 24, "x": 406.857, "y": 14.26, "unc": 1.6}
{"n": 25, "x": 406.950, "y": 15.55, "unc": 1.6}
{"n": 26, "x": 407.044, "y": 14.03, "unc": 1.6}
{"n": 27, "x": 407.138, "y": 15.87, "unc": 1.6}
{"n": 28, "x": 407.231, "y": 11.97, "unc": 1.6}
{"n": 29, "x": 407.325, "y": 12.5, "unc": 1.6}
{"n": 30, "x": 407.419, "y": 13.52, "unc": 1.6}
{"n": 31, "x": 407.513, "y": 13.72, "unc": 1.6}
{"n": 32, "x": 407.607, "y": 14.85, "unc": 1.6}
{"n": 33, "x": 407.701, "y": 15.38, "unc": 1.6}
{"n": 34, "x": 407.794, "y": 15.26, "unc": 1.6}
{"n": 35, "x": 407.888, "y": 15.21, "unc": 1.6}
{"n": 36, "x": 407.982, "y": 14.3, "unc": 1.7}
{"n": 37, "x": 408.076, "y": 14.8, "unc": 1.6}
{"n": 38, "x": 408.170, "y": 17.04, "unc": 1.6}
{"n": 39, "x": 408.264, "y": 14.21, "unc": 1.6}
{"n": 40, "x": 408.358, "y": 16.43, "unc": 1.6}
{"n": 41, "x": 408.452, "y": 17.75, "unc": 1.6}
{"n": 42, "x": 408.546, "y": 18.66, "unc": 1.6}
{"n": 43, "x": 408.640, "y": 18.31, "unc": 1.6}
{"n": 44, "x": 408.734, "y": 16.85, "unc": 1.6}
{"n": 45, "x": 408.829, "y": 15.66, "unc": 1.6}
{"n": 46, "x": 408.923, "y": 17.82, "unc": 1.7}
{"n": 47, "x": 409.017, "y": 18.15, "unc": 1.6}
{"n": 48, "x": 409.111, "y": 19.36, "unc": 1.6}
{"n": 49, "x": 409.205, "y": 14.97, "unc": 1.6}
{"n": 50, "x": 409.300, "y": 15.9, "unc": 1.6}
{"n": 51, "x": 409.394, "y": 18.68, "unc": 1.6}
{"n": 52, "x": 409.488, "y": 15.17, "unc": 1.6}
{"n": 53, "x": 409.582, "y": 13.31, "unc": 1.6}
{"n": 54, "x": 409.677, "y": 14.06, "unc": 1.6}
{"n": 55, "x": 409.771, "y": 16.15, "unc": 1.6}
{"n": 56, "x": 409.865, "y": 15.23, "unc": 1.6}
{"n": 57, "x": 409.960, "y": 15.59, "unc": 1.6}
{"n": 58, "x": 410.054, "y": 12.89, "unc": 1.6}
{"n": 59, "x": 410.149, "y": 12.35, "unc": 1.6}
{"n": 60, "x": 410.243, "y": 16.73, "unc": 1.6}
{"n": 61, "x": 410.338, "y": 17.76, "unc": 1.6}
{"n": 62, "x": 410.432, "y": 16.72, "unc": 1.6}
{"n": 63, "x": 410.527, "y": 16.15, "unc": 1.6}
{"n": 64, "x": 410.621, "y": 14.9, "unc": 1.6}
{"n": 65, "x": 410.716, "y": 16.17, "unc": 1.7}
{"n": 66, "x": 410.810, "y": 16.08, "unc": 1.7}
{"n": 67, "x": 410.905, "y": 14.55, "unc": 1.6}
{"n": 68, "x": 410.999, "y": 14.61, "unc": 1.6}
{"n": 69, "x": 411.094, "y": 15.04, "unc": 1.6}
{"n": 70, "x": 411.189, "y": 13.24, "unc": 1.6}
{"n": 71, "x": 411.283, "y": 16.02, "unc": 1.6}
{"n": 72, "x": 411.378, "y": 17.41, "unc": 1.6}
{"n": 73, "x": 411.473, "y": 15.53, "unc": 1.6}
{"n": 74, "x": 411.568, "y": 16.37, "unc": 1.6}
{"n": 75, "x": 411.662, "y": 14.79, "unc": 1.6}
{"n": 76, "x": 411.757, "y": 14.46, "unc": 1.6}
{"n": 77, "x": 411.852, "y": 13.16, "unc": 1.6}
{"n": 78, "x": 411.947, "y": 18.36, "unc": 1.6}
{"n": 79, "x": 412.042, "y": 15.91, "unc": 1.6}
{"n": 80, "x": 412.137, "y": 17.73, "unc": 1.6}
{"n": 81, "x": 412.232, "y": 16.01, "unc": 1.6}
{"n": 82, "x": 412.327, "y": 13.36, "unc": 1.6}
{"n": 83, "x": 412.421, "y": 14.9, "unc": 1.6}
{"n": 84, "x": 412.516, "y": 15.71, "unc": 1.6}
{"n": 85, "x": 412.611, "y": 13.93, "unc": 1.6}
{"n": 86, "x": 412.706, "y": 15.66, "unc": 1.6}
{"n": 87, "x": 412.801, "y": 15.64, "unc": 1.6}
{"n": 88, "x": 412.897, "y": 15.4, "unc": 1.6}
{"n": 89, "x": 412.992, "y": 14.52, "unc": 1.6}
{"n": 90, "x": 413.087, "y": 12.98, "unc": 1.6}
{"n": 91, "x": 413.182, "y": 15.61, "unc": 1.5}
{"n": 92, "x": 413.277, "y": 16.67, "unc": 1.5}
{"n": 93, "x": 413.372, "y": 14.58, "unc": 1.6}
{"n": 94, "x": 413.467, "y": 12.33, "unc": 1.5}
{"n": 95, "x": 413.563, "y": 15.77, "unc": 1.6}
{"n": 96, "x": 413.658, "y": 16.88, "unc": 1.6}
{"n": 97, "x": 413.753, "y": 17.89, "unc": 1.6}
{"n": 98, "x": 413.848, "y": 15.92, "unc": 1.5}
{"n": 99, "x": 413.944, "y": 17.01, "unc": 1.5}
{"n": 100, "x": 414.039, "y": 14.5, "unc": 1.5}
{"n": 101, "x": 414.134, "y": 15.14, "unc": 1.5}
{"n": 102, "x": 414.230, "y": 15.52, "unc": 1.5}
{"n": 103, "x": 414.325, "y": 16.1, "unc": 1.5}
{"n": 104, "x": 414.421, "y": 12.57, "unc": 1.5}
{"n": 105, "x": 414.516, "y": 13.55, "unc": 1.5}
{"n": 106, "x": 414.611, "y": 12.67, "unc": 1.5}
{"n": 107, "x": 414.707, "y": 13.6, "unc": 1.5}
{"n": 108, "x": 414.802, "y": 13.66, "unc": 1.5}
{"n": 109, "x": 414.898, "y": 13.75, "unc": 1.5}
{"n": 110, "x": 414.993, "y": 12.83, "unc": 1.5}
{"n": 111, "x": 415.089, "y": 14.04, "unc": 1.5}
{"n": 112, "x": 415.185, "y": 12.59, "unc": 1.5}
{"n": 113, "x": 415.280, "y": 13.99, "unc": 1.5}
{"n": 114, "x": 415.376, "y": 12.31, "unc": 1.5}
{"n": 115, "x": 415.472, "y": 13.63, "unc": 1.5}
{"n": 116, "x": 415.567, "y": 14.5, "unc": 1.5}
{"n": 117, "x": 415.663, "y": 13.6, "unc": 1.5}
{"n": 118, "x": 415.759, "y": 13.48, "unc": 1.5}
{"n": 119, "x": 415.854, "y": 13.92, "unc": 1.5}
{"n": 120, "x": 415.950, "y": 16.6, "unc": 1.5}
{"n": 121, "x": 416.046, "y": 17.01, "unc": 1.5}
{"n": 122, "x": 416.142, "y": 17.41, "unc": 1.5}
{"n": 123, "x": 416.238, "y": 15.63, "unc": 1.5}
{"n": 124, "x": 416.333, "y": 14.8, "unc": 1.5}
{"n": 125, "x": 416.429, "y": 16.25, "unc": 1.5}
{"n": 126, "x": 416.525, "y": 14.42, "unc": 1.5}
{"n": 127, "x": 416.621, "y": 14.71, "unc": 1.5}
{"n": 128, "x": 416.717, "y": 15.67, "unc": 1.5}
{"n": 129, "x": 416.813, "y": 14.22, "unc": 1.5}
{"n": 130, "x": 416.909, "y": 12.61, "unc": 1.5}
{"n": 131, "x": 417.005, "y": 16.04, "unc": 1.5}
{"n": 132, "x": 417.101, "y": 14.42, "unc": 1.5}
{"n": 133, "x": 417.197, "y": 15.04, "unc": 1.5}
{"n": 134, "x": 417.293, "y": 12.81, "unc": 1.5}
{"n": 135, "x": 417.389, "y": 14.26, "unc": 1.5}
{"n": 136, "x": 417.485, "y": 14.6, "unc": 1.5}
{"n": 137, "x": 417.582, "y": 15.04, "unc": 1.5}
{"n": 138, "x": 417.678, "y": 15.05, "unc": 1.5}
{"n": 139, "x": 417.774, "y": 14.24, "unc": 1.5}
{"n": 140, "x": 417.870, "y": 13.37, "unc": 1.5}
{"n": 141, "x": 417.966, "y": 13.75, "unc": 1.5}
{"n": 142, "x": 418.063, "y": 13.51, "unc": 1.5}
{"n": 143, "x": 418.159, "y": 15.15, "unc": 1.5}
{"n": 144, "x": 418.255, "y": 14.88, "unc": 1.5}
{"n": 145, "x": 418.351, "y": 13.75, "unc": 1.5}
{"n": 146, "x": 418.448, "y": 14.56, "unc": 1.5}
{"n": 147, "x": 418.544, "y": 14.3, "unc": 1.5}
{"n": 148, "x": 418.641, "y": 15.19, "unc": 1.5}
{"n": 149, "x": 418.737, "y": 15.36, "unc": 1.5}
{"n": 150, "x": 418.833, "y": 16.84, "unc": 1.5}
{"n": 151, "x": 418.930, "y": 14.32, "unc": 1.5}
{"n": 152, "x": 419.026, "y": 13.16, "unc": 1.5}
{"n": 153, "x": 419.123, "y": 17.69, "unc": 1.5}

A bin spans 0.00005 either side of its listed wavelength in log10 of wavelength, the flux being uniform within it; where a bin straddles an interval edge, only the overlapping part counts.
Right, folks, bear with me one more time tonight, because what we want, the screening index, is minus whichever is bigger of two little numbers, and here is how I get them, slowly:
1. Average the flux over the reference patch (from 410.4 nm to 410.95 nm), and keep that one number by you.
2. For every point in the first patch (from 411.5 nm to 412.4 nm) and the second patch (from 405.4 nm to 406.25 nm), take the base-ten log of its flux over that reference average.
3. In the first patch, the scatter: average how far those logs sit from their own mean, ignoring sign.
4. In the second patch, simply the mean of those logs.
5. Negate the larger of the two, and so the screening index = -0.0409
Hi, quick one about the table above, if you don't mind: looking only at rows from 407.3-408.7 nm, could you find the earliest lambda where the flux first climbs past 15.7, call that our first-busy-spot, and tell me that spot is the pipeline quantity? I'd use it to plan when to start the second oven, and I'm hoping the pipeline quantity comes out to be 408.170 nm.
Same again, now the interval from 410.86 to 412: 411.283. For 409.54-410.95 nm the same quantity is 409.771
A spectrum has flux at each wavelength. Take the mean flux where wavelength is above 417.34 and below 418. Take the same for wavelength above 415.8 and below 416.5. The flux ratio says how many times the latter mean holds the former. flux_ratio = 1.11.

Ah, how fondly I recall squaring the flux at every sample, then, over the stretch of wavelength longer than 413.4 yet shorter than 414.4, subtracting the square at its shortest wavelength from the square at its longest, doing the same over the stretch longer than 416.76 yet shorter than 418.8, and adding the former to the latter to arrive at 141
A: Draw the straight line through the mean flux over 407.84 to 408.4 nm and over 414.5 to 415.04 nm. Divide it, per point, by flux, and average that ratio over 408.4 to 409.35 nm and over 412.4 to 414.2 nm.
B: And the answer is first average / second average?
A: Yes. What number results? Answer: 0.97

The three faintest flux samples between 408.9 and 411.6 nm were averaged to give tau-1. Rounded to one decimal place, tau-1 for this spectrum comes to 12.8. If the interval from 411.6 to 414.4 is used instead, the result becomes 12.8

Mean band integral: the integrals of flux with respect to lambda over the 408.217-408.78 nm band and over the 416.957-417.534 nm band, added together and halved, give 8.99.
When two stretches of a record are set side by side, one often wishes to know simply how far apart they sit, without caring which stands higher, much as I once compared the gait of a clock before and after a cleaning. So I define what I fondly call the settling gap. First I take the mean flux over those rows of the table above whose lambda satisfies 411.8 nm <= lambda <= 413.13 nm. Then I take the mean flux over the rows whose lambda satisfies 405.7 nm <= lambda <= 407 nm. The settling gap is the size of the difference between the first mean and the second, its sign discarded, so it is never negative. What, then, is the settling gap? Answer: 1.3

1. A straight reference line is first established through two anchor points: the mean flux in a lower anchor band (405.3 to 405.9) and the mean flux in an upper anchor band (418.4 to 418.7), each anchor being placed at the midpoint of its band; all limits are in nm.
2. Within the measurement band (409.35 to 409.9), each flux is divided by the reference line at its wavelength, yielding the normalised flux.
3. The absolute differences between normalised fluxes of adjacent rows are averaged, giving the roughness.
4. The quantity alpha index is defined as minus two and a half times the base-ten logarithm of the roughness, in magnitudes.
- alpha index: 2.25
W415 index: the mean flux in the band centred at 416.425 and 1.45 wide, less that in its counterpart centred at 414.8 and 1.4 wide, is 1.4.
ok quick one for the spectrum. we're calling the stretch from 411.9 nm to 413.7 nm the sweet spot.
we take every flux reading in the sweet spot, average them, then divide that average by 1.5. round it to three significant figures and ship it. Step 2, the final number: 10.2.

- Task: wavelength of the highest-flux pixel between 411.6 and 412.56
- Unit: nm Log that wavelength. 411.947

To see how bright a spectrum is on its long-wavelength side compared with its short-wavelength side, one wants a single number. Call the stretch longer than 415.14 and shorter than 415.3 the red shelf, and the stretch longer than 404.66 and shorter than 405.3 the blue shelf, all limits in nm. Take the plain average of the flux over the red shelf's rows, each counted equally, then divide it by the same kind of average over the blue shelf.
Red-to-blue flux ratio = 0.89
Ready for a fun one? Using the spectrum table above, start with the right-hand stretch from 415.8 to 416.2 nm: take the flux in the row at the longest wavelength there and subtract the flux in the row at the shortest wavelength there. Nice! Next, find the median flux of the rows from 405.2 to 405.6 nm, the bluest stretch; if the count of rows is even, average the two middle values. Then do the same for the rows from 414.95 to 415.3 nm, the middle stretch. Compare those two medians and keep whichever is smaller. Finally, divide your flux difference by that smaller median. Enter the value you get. 0.26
